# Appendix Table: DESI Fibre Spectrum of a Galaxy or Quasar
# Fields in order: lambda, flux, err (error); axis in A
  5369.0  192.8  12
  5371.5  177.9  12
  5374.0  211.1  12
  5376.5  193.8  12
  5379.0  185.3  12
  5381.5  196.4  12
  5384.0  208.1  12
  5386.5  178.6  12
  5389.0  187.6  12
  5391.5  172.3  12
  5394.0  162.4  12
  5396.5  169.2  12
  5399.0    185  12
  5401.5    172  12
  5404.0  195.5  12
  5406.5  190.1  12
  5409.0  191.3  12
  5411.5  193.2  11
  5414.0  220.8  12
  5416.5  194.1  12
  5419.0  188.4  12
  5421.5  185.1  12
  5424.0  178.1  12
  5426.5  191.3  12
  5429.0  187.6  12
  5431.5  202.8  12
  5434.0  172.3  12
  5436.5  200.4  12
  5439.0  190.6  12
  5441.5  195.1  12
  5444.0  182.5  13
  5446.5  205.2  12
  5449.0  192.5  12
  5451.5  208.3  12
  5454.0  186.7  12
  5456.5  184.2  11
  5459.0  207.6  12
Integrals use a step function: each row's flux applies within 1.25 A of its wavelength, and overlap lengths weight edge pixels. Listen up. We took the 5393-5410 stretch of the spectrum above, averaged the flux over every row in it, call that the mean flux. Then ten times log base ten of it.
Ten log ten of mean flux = 22.57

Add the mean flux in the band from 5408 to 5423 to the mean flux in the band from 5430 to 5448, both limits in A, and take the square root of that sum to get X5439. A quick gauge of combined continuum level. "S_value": 19.7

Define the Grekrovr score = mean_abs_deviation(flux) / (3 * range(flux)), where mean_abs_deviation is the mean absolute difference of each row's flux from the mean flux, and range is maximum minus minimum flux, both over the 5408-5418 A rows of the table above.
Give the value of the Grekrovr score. 0.12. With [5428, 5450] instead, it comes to 0.08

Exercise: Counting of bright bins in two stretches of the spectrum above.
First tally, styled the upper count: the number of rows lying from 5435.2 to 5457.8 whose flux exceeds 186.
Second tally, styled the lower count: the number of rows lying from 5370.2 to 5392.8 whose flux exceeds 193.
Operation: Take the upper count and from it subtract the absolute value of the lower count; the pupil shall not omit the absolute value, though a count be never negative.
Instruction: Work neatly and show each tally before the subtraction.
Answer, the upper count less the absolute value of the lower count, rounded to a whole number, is 3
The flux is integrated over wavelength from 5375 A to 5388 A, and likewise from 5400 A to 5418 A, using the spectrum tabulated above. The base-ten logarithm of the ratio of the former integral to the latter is -0.1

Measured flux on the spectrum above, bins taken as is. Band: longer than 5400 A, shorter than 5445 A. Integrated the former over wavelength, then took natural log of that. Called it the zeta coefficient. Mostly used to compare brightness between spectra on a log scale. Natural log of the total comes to 9.1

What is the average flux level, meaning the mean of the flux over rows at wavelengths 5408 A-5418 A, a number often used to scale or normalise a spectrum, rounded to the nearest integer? 200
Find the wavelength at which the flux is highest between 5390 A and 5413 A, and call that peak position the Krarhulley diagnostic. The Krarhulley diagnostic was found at 5404.0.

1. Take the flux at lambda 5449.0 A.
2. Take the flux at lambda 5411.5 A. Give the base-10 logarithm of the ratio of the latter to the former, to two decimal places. 0.00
